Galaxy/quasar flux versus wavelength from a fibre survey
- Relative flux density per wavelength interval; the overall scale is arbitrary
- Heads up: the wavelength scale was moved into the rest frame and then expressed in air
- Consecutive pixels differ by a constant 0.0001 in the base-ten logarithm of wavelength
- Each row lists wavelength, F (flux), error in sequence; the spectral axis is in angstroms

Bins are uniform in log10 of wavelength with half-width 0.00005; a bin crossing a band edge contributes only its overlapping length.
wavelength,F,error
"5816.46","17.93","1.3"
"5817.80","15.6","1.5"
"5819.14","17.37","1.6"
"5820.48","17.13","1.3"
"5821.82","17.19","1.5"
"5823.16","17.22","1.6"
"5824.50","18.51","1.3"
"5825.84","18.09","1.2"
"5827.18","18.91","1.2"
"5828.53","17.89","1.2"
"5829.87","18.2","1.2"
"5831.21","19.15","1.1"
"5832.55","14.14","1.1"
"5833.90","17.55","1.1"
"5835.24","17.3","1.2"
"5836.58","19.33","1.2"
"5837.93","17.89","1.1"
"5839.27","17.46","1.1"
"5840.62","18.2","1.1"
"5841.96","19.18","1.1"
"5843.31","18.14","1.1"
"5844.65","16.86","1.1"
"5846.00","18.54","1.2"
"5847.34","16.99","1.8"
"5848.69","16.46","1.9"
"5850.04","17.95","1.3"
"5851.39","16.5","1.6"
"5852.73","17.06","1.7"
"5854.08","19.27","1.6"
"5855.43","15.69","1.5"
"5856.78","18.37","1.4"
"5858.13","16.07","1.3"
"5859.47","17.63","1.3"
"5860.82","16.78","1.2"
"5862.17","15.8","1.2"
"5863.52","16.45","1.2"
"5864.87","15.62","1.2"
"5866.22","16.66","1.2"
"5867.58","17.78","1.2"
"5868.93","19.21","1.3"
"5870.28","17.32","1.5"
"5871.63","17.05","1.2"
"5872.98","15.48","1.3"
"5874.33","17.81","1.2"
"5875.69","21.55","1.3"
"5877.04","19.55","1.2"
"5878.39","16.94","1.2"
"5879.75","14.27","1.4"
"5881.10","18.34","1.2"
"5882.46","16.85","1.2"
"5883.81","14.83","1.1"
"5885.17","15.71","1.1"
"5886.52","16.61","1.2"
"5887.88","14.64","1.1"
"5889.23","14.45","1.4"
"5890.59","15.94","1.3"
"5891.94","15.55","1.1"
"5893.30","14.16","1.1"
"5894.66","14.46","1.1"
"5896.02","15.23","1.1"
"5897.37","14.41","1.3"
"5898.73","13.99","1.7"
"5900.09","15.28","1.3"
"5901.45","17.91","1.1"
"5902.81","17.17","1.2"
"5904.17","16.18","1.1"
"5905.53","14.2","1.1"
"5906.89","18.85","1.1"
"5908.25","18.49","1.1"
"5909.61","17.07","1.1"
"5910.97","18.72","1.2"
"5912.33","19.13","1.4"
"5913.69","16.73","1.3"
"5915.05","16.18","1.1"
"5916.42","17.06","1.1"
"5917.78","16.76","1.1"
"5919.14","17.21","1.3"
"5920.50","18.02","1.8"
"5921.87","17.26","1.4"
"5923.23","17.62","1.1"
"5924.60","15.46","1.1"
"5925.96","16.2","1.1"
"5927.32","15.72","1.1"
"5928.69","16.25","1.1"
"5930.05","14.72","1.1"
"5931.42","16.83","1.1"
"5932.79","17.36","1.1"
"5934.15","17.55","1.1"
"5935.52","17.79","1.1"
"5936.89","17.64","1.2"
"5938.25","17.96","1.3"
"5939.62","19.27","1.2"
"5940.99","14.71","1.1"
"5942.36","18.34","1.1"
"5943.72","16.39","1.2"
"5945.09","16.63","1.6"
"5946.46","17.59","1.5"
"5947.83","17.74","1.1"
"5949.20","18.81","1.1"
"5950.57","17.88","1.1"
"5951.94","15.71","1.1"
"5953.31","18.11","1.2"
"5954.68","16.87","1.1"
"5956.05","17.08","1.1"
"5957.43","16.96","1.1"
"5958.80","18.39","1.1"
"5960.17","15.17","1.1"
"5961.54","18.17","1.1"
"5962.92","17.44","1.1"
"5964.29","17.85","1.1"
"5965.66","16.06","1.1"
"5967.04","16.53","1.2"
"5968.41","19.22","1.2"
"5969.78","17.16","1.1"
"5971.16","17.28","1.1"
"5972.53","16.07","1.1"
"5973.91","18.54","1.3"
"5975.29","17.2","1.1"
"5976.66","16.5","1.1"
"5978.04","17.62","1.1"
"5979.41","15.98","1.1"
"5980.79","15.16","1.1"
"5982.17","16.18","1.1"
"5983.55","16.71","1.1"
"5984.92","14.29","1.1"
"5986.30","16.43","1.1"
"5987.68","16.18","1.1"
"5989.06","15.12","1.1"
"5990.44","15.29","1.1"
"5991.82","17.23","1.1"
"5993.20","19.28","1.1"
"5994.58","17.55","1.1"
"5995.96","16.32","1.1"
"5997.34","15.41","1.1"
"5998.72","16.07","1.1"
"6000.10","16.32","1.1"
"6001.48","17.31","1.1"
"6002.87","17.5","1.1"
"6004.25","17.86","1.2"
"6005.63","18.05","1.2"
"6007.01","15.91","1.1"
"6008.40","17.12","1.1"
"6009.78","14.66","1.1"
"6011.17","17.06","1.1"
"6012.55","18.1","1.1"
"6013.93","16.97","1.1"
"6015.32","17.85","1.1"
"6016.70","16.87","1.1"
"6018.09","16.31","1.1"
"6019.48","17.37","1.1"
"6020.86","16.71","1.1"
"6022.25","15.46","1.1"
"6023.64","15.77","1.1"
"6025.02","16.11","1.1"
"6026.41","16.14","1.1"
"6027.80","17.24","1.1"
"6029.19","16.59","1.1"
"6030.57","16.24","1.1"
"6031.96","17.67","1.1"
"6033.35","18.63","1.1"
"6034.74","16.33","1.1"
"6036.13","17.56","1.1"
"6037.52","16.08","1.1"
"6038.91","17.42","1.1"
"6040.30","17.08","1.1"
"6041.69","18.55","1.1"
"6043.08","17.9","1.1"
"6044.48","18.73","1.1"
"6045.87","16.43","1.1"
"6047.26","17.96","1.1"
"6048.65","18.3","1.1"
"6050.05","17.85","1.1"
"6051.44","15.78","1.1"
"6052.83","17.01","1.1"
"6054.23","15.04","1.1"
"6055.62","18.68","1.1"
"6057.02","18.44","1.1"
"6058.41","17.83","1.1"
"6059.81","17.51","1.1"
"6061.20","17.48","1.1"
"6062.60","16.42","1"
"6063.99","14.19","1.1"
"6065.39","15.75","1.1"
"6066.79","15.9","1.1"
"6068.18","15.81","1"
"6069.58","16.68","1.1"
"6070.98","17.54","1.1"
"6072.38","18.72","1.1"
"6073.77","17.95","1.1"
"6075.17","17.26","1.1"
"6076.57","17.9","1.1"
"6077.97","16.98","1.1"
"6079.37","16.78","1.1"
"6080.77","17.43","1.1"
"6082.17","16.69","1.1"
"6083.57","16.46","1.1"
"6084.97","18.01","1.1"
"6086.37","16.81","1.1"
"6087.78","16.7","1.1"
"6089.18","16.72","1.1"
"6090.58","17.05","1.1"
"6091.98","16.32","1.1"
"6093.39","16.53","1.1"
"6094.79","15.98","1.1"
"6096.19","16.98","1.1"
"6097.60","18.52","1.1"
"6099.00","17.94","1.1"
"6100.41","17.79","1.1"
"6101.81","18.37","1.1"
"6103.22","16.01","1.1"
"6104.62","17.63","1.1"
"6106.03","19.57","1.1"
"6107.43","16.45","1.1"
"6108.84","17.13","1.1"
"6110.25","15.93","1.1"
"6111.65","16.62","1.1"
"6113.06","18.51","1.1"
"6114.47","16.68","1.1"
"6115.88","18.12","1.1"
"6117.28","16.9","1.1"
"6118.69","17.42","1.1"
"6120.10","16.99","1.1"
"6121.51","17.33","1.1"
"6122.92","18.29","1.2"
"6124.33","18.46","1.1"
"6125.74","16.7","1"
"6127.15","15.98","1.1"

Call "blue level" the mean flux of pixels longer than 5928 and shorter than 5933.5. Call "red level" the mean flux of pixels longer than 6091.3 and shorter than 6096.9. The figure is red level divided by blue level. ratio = 1.01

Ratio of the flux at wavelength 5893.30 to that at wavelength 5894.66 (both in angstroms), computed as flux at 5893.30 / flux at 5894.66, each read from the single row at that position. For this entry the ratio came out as 0.979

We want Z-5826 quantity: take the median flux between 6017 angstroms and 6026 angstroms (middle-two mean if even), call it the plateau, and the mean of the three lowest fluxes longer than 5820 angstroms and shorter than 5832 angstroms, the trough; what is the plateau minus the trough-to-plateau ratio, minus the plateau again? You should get -1.06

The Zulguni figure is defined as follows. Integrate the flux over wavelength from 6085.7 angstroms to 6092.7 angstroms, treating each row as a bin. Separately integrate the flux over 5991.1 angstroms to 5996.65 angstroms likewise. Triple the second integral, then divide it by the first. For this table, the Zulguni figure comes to 2.5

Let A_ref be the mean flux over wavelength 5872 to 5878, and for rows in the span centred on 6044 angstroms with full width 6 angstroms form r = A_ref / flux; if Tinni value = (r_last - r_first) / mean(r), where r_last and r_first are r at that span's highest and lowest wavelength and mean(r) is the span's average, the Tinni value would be 0.12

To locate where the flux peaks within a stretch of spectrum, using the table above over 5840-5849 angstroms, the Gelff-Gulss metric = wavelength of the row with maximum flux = 5841.96 angstroms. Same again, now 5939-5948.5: 5939.62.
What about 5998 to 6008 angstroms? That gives 6005.63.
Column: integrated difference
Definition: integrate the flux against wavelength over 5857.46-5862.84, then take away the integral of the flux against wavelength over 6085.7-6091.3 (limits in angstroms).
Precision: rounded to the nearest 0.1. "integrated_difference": -4.9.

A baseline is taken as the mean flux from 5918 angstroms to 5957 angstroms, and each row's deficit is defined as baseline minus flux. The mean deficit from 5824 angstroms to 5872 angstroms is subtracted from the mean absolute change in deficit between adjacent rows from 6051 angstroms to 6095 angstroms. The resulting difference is 1.23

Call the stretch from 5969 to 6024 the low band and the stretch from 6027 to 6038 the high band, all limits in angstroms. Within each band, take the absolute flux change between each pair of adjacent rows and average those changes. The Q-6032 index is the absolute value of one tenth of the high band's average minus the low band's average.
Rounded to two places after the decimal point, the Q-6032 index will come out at 1.00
